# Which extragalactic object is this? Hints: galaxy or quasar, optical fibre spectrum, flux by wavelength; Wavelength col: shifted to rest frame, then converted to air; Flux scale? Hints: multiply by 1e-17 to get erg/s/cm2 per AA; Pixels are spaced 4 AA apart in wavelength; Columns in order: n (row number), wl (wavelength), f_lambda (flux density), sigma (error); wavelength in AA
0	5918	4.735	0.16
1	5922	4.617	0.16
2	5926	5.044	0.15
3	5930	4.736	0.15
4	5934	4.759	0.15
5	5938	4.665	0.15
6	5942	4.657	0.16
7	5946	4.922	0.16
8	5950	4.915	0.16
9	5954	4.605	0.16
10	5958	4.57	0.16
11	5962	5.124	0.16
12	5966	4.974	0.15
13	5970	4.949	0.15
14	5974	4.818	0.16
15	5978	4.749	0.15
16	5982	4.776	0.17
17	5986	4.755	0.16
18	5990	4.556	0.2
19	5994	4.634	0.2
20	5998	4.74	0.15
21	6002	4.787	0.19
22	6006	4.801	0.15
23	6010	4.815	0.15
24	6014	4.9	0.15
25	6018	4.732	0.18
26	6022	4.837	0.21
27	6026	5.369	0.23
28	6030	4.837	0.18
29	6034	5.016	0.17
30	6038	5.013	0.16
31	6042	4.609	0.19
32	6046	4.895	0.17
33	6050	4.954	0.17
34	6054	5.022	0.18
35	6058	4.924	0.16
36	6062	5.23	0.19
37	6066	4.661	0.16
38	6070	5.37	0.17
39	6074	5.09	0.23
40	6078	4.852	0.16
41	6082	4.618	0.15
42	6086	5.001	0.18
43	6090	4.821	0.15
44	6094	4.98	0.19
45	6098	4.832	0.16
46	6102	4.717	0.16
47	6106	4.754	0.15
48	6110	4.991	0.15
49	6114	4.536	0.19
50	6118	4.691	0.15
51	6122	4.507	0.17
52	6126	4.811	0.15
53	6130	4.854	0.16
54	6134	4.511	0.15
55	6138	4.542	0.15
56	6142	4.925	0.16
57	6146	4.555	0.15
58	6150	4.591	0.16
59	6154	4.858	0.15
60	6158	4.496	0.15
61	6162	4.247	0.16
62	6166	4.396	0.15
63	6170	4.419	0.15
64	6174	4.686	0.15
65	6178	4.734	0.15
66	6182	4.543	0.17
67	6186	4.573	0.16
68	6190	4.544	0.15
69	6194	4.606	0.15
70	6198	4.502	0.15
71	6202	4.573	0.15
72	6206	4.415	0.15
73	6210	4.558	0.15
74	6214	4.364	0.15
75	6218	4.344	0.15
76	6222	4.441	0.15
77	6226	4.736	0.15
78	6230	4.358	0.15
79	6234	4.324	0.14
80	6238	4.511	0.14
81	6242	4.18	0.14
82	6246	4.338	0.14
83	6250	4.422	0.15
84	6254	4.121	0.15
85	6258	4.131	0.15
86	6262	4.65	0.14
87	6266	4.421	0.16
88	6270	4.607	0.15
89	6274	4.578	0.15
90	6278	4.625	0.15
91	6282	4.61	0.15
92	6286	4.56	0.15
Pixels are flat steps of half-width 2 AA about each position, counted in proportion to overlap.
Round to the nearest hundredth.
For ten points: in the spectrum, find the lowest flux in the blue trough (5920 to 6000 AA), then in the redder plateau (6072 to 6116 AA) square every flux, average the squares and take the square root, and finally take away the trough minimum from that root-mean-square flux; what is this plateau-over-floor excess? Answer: 0.28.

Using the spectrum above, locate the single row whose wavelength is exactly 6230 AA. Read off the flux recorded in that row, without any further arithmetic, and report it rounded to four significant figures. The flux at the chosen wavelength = 4.358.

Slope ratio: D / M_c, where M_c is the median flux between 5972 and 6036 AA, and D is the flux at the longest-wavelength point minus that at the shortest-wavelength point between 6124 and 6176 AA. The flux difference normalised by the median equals -0.03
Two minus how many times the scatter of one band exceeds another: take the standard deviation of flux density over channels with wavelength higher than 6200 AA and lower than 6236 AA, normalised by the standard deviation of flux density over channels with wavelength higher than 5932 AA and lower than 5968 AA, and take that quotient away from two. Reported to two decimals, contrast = 1.28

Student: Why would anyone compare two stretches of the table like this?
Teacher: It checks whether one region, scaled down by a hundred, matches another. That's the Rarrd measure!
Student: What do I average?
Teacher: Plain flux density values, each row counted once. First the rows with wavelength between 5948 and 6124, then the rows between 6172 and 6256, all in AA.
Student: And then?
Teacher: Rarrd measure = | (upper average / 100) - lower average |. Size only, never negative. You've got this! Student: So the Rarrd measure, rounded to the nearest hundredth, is 4.80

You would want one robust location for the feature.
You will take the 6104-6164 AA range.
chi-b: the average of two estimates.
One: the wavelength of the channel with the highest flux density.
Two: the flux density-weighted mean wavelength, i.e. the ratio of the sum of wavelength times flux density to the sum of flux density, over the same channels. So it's 6121.8 AA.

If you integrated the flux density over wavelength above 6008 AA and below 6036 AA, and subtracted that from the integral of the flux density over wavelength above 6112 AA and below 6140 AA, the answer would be -8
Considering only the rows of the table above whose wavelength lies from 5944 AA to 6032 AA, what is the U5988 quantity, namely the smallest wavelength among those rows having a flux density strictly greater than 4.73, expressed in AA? 5946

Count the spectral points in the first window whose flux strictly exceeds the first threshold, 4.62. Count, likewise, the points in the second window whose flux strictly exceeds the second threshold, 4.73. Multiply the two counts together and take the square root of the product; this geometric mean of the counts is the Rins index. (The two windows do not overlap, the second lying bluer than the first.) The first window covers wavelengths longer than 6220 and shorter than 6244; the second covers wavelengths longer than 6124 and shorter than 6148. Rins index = 1.7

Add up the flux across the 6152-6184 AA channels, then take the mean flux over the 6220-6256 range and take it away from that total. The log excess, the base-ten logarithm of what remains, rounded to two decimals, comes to 1.51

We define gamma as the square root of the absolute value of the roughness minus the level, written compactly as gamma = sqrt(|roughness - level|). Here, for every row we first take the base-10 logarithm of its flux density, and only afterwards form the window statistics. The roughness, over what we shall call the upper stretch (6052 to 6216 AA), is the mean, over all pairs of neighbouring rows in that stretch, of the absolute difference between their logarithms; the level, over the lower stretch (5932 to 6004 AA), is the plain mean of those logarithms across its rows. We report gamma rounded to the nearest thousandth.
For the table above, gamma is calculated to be 0.812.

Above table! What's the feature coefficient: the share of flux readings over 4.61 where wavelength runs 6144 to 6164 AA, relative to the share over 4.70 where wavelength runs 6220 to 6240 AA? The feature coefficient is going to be 1.0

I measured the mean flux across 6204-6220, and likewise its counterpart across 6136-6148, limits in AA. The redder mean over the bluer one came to 0.946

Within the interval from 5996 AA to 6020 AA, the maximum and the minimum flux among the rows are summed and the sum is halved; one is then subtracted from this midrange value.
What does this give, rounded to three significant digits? 3.82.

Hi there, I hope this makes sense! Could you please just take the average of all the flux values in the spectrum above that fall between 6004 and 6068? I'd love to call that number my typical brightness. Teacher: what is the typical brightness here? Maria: 4.91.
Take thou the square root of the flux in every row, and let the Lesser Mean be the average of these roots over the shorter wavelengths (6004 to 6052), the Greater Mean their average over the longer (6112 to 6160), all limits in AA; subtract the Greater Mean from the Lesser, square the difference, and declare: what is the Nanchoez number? 0.0031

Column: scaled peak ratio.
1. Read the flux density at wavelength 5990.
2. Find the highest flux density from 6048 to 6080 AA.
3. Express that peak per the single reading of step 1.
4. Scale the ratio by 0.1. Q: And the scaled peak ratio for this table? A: 0.118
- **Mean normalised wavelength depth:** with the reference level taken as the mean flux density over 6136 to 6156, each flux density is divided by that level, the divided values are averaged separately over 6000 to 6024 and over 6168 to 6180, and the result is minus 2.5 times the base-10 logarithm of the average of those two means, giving -0.004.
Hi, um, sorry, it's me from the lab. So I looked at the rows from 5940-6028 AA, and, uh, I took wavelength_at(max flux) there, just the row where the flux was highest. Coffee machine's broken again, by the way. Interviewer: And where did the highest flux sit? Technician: 6026 AA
